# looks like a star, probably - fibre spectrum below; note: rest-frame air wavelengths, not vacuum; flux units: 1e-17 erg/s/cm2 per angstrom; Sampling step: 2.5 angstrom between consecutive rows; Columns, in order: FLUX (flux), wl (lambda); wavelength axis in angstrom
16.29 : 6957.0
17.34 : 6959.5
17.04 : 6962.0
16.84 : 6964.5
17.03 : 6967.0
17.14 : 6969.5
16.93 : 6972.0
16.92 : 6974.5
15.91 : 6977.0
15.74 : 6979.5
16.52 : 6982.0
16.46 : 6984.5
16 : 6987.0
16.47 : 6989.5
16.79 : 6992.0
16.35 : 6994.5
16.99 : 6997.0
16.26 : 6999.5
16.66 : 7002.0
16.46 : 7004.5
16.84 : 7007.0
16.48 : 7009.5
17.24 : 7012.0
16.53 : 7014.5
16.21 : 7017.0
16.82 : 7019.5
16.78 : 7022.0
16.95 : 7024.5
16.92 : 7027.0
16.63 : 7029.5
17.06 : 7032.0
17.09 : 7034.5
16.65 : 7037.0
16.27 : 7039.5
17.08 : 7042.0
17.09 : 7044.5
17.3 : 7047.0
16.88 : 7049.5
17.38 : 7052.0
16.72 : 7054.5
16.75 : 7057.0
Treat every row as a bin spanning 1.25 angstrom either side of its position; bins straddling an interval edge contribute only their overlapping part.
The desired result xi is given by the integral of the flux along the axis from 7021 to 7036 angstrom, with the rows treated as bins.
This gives 254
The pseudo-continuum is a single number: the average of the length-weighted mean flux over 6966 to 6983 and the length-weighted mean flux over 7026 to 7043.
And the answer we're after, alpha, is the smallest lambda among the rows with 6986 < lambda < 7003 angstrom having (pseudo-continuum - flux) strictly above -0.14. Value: 6987.0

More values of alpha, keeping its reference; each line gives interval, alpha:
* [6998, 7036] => 6999.5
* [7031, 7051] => 7037.0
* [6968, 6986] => 6977.0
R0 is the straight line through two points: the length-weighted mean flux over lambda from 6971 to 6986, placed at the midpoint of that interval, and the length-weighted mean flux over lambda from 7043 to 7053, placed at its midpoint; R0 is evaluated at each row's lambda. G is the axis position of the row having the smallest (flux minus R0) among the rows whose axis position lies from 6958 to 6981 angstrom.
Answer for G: 6979.5 angstrom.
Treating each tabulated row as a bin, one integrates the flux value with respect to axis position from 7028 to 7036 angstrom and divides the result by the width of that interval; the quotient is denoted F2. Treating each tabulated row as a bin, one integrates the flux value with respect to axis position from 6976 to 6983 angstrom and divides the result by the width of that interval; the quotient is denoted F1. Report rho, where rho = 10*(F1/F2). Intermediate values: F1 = 16.0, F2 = 16.92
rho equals 9.5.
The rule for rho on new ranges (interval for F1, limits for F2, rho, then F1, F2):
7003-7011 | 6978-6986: 10.2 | 16.6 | 16.22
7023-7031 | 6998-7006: 10.2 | 16.8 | 16.49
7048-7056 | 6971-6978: 10.2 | 17.0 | 16.60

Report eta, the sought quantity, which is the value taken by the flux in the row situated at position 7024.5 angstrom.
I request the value 16.95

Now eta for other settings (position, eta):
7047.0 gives 17.3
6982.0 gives 16.52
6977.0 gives 15.91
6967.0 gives 17.03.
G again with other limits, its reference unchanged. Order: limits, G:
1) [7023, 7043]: 7039.5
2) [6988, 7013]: 6999.5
